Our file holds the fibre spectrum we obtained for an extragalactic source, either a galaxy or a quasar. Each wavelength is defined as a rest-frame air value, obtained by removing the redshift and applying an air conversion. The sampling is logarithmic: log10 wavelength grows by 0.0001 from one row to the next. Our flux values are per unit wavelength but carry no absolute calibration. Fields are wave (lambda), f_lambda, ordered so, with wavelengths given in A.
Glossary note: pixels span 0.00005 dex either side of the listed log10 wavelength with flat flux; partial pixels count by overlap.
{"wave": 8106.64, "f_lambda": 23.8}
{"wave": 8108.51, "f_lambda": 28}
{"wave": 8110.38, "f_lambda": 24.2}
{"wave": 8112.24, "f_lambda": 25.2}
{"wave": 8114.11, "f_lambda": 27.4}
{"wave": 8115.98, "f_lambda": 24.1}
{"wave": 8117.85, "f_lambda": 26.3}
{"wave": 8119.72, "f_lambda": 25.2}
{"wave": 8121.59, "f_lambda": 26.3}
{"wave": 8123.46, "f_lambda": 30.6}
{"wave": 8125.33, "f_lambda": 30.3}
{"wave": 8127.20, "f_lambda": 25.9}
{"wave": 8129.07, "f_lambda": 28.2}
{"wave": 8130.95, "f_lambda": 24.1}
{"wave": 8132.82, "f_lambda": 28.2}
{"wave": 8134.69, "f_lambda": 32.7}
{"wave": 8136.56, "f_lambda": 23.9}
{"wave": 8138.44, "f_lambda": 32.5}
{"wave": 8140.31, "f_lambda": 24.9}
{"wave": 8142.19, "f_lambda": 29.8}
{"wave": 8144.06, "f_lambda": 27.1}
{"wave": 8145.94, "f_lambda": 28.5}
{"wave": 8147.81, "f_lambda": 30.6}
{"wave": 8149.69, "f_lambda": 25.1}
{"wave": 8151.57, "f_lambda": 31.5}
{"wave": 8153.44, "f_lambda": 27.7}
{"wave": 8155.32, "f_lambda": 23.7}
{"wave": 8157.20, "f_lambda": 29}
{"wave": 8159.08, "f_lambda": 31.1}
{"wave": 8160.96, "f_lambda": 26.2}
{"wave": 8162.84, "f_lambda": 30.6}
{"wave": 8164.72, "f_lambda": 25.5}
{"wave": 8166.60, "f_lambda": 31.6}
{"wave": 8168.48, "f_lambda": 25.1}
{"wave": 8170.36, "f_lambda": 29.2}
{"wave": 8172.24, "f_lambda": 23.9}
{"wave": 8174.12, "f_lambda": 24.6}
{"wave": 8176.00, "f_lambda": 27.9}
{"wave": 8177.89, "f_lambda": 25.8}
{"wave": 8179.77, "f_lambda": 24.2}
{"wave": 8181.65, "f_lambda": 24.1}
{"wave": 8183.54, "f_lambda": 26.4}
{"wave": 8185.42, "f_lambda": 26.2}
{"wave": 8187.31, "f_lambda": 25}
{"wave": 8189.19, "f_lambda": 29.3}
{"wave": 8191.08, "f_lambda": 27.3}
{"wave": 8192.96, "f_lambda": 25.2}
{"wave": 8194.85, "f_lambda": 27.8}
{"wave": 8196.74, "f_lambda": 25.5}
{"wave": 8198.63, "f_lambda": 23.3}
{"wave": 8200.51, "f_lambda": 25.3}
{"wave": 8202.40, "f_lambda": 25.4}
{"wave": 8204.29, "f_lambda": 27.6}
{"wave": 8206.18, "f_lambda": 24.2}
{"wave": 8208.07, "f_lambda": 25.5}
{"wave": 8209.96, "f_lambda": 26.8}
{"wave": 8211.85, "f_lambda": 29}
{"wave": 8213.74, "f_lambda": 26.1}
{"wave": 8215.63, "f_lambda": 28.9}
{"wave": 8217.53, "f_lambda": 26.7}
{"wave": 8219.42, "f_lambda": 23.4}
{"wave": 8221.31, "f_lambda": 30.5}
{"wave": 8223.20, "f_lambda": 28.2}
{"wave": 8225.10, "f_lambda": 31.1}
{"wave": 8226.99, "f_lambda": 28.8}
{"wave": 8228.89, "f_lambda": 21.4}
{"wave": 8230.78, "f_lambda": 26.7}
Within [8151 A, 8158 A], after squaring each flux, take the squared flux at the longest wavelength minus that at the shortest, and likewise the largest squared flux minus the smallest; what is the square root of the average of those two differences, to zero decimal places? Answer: 12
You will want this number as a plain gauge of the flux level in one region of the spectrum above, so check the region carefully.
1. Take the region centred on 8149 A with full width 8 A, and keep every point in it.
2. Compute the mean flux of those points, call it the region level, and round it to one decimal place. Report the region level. 28.9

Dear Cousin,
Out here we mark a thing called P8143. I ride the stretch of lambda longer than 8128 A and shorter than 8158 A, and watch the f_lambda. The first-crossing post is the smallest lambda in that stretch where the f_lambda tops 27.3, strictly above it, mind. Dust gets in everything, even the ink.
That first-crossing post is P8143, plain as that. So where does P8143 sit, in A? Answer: 8129.07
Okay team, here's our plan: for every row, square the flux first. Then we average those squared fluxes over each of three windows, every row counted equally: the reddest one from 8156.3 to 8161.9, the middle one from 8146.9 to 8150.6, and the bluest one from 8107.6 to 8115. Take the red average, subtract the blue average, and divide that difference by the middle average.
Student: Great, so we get 0.18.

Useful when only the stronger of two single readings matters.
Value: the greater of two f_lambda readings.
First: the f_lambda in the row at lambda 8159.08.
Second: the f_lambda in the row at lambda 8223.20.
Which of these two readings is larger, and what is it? 31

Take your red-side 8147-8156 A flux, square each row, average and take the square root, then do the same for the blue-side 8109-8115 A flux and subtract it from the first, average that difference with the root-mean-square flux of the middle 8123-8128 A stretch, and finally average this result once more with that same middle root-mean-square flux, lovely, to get 22.3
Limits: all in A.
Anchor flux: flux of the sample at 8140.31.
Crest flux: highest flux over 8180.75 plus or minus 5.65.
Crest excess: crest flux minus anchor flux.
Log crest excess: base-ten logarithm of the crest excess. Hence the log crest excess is 0.48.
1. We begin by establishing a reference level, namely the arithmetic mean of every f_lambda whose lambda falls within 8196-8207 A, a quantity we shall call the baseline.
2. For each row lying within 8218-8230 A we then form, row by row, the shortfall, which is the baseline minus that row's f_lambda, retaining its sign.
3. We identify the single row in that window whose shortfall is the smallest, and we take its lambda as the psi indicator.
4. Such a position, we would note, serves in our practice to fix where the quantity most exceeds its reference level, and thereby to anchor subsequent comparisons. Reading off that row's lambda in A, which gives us 8225.10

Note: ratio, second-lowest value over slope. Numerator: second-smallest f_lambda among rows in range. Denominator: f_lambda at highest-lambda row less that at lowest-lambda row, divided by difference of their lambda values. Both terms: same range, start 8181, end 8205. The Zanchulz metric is 156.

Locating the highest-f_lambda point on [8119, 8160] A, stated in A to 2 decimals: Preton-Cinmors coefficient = 8134.69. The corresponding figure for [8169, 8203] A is 8189.19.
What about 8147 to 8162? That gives 8151.57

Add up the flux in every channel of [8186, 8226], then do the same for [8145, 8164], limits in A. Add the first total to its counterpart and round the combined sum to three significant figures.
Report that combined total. 846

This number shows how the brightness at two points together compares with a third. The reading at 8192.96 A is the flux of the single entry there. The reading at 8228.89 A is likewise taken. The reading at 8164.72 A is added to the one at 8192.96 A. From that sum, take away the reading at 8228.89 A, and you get 29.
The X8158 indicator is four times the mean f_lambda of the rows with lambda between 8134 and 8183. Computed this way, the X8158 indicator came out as 110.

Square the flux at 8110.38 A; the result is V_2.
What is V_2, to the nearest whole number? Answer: 586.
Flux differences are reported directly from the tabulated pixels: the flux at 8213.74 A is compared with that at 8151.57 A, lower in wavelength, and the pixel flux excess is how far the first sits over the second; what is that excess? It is -5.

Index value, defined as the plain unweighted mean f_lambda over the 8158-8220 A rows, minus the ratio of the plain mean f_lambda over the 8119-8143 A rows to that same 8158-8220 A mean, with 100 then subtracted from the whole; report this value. -74.5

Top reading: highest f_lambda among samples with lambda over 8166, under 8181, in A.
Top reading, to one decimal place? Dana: 31.6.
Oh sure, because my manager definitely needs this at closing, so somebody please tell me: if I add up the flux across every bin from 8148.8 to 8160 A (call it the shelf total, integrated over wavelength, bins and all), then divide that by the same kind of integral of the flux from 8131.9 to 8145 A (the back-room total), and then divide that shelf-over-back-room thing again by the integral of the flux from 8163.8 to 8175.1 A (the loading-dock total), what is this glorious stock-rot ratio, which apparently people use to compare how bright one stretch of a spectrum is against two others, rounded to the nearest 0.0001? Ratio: 0.0028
